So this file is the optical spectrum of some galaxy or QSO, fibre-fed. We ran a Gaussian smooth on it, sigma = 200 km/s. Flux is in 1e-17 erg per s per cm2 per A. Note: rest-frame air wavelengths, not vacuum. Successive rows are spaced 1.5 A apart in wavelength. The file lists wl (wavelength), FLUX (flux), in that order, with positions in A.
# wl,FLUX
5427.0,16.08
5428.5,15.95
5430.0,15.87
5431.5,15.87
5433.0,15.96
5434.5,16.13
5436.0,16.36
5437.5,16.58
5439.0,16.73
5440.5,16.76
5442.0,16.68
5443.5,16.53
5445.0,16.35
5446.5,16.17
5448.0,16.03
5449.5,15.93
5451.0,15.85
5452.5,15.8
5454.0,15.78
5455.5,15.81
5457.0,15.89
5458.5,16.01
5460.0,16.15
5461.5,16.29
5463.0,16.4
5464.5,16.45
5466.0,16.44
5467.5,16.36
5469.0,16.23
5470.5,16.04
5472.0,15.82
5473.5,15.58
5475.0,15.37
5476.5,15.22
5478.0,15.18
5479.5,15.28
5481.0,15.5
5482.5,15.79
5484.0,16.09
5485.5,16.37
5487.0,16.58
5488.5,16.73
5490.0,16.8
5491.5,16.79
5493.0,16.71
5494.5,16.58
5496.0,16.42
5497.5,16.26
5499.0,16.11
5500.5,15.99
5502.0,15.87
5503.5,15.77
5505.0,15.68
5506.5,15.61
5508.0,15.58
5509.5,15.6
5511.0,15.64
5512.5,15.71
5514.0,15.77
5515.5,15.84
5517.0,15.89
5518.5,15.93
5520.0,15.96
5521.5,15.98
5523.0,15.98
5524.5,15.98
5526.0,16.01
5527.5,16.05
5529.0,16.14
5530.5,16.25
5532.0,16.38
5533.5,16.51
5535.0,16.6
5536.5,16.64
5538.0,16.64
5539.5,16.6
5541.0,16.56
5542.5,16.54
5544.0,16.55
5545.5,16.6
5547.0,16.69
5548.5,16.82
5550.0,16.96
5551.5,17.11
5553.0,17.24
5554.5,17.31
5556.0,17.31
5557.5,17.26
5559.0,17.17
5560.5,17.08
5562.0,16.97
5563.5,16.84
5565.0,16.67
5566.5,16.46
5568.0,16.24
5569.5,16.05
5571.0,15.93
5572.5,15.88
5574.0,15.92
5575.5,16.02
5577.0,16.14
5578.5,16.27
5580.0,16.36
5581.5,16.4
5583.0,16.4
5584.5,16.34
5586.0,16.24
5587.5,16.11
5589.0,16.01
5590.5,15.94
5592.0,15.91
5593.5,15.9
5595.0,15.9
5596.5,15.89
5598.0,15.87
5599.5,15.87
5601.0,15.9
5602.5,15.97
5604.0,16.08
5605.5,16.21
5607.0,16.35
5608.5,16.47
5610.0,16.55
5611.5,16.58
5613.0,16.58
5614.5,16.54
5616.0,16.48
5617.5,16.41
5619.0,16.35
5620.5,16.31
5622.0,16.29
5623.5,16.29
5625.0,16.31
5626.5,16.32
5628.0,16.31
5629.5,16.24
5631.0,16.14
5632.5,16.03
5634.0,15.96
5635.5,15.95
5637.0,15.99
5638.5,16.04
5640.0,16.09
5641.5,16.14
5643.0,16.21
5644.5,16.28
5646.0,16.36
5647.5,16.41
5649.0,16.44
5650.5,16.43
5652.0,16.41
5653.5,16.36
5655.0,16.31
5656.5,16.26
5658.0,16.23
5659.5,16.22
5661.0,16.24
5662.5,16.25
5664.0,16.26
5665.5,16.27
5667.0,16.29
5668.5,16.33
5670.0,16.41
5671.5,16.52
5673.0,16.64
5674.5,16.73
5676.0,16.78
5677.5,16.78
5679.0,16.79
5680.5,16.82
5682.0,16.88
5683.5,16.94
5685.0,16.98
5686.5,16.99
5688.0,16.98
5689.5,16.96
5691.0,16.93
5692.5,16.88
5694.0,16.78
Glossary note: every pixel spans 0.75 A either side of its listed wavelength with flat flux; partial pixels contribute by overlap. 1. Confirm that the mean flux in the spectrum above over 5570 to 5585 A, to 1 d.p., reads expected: 16.2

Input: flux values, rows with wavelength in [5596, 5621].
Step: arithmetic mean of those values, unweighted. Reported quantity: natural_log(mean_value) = 2.79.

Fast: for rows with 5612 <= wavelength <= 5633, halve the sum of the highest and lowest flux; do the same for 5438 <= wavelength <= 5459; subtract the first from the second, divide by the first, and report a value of -0.002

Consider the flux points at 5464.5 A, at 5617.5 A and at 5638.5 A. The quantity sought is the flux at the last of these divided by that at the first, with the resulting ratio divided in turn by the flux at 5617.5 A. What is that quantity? 0.0594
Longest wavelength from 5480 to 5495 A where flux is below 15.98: 5482.5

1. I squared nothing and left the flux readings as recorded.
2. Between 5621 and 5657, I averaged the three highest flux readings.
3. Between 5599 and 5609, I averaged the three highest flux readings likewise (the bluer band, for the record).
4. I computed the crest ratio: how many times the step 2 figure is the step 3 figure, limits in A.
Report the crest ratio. 1.01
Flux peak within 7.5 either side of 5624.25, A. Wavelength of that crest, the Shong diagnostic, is 5617.5 A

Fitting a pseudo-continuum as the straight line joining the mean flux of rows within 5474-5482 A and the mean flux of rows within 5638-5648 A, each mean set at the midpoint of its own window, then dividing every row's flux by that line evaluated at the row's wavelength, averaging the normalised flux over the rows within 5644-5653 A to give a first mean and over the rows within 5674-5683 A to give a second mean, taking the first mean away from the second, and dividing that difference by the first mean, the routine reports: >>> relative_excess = 0.015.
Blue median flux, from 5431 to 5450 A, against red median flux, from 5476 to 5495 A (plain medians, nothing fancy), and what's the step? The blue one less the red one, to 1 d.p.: 0.0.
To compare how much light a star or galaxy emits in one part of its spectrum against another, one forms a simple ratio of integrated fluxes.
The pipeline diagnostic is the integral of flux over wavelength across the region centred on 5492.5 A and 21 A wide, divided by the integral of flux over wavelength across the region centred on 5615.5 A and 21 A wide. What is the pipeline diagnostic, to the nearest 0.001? 0.997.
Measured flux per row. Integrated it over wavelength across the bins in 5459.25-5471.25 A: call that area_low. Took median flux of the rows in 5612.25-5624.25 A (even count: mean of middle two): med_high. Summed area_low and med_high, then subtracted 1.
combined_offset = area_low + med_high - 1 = 211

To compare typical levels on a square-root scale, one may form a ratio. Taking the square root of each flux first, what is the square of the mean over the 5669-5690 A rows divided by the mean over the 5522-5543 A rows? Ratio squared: 1.028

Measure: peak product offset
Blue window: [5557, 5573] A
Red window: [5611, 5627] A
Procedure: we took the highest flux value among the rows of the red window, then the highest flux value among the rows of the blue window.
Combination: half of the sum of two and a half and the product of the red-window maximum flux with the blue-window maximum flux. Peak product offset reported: 144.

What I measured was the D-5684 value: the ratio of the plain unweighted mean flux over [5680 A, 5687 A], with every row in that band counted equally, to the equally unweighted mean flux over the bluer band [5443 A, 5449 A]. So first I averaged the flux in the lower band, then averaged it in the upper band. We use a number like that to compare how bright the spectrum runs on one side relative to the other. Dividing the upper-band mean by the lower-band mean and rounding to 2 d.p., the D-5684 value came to 1.04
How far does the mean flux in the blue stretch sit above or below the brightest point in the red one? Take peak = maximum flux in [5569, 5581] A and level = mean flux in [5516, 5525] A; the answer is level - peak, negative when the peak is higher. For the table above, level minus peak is -0.41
